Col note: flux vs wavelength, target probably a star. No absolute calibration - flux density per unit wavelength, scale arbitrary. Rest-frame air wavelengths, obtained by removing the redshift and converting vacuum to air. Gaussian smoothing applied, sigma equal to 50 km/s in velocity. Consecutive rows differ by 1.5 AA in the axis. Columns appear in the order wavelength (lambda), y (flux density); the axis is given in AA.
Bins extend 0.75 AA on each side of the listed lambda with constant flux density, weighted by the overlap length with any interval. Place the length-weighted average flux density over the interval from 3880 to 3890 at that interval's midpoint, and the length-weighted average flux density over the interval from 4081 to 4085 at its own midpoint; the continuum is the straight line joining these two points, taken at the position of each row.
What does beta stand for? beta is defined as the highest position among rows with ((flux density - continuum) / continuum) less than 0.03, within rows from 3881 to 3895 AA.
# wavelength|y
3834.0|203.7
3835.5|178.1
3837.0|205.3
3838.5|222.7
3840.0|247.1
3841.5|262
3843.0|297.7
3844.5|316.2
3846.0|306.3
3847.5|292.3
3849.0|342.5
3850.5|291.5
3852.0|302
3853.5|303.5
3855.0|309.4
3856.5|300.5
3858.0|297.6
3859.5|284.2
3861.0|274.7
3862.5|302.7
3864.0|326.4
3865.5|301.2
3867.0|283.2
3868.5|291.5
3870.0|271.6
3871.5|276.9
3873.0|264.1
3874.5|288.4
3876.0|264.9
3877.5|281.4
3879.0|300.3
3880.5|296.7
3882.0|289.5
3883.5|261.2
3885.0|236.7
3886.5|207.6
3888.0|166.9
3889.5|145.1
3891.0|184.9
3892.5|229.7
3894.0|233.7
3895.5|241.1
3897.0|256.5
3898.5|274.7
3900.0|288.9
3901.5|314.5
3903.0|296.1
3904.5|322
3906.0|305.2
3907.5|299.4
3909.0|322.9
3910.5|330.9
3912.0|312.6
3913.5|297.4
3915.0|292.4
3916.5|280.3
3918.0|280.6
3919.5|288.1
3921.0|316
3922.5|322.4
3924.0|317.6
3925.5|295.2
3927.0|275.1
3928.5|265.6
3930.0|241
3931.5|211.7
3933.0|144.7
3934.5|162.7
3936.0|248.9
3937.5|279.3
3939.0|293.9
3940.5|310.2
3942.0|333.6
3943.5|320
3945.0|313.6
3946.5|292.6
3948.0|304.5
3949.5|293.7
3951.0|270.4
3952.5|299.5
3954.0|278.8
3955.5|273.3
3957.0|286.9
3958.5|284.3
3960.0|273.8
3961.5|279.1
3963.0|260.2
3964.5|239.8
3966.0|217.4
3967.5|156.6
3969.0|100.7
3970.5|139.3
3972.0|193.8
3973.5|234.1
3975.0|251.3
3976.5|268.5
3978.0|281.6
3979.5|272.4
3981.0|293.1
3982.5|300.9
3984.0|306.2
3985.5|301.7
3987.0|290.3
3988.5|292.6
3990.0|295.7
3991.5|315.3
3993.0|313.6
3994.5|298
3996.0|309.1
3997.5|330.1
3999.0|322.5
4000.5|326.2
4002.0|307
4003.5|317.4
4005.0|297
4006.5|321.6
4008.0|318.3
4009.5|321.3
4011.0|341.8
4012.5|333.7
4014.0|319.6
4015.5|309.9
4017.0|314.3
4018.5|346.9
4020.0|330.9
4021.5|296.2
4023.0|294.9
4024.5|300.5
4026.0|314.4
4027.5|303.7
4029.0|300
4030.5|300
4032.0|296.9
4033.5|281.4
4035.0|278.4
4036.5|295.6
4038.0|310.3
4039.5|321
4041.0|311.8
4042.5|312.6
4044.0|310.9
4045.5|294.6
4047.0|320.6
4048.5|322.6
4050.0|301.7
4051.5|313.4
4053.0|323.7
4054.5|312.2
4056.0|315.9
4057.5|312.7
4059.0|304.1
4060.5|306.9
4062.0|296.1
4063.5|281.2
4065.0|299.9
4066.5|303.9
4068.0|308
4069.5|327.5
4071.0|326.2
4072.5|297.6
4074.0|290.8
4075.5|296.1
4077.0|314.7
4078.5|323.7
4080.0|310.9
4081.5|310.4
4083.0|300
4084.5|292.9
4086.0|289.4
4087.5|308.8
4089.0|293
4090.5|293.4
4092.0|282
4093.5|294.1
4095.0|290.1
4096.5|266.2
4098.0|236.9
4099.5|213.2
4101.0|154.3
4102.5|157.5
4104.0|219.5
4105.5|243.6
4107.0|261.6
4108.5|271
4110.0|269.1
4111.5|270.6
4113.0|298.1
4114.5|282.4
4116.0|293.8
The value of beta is 3894.0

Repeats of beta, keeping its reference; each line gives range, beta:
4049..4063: 4062.0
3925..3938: 3936.0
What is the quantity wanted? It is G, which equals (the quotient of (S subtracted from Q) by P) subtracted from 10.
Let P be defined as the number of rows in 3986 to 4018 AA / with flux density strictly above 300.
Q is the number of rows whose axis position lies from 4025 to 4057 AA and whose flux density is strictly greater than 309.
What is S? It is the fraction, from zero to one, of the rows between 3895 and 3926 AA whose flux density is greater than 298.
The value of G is 9.3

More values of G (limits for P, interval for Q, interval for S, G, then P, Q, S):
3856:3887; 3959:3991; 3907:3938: 10.1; 5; 0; 0.33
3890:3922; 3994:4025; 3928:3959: 7.9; 7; 15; 0.29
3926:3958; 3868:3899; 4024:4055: 10.2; 5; 0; 0.76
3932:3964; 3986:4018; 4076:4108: 7.1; 5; 15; 0.29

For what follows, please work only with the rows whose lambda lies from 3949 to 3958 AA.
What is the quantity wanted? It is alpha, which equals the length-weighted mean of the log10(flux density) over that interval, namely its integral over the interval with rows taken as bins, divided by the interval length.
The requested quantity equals 2.45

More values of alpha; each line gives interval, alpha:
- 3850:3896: 2.42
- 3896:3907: 2.47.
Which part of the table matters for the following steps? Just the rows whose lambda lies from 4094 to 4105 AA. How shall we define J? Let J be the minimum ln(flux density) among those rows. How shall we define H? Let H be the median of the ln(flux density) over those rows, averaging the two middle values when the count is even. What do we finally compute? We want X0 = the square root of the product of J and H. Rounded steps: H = 5.39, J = 5.04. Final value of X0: 5.21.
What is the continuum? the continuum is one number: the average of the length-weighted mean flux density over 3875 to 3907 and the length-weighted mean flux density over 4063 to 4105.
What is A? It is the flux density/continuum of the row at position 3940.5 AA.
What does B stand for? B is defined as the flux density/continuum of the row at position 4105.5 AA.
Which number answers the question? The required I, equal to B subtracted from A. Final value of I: 0.25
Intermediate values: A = 1.15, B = 0.90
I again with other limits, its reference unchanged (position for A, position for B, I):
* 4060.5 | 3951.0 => 0.14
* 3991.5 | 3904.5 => -0.02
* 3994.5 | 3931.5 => 0.32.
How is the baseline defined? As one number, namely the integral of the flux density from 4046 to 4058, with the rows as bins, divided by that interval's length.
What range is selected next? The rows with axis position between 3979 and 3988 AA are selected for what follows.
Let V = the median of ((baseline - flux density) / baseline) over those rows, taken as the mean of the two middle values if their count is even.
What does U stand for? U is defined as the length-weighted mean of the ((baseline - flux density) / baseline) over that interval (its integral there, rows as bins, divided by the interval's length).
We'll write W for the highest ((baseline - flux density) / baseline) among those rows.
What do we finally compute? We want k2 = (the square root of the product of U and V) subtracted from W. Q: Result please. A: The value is 0.075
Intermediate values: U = 0.064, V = 0.06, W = 0.14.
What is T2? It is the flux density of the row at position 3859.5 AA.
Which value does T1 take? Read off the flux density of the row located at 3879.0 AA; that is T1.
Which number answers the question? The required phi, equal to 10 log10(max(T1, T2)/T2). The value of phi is 0.24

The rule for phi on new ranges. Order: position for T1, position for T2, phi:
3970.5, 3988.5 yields 0.00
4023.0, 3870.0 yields 0.36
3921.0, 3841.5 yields 0.81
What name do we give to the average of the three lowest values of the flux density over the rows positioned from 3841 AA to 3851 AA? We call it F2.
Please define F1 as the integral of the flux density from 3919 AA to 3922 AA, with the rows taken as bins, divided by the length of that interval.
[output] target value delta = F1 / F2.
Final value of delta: 1.08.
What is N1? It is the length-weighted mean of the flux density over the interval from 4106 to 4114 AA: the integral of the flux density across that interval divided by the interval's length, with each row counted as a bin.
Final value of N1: 273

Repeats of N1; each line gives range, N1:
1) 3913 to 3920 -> 287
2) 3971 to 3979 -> 243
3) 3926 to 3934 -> 228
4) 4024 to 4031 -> 304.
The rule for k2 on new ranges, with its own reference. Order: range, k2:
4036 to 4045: 0.048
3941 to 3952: 0.108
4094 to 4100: 0.127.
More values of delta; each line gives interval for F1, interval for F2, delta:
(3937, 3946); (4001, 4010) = 1.01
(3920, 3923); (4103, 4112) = 1.31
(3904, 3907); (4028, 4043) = 1.09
